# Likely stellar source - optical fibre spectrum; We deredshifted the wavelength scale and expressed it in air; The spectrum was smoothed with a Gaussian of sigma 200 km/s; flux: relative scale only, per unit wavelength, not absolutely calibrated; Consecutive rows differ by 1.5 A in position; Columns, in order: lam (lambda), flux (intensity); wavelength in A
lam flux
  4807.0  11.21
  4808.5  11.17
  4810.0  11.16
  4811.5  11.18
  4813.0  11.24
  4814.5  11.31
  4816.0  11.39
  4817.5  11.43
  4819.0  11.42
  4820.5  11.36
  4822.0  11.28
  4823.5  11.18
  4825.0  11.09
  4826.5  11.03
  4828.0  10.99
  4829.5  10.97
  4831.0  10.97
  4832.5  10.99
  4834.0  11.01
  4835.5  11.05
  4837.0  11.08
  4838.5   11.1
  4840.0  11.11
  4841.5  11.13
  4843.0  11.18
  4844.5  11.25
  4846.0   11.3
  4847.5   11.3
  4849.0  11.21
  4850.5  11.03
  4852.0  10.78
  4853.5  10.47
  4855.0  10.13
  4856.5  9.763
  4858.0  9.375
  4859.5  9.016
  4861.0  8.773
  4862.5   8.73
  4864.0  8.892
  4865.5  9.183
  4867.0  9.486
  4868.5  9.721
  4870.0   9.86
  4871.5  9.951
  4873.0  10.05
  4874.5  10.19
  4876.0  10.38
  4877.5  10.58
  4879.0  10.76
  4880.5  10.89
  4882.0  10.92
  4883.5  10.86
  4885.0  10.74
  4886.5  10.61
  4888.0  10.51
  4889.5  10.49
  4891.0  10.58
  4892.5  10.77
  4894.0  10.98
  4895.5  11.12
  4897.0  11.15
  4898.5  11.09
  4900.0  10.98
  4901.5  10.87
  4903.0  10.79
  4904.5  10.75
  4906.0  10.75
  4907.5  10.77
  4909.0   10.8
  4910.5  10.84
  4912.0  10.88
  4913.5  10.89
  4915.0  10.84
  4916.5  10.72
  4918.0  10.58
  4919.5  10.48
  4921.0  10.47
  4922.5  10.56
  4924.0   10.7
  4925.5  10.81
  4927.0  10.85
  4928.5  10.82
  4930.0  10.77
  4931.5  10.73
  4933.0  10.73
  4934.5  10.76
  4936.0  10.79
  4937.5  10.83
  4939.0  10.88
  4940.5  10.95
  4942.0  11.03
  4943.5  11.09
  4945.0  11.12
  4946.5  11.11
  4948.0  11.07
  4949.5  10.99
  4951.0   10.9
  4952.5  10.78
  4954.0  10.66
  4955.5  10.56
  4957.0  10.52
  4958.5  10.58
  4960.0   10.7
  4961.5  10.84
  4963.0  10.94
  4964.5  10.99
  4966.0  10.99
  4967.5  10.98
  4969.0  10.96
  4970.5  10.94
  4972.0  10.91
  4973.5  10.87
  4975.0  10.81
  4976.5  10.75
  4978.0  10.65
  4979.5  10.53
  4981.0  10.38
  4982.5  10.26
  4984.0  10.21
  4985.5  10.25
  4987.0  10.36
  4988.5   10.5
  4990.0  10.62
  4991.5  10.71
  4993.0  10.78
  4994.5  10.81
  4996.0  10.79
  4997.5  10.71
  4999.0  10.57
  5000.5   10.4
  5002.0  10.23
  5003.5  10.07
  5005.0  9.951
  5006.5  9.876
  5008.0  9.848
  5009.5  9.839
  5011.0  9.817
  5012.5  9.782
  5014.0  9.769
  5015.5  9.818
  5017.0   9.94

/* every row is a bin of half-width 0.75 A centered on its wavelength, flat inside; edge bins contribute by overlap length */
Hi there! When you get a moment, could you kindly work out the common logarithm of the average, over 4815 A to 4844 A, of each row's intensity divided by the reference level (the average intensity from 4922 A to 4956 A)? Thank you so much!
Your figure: 0.012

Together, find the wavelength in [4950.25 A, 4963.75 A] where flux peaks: 4963.0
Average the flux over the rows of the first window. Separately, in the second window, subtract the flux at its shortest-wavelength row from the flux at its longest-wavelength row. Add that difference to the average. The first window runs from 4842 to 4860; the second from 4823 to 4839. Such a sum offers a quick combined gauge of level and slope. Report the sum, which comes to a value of 10.5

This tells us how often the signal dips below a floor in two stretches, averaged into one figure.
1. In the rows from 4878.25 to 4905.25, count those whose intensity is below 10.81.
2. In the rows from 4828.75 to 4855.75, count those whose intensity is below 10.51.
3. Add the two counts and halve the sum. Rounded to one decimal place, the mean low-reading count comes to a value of 5.5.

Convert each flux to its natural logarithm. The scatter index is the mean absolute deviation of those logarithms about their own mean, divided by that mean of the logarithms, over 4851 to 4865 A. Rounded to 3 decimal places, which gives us 0.030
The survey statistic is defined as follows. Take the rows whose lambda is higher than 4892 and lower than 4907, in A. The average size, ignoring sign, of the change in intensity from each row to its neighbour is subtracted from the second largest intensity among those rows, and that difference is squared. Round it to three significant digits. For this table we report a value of 122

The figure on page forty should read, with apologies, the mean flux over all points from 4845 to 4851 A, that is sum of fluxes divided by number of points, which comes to 11.2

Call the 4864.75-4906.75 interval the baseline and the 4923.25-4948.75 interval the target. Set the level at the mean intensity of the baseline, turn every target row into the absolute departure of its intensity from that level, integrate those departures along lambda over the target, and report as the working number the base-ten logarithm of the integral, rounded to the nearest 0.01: 0.95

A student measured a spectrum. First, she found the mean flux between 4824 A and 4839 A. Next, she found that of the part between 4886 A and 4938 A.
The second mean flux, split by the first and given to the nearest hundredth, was 0.98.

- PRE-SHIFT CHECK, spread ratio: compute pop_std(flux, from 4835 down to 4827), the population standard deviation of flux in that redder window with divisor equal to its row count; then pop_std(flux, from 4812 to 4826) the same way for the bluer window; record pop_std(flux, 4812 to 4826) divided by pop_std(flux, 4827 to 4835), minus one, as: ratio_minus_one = 6.2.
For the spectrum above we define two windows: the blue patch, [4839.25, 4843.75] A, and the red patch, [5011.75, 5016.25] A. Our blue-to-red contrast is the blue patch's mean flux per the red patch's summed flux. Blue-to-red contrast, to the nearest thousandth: 0.379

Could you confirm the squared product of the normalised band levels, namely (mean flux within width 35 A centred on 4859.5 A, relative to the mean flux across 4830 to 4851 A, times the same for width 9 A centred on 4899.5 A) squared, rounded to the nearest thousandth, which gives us 0.805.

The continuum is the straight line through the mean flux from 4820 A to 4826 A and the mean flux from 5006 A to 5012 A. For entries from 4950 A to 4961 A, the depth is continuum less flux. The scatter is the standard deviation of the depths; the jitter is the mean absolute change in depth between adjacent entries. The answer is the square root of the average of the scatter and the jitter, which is 0.32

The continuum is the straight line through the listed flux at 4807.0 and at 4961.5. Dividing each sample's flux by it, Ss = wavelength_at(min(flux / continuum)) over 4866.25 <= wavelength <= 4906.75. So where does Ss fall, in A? 4867.0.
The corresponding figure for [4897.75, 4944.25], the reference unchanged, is 4921.0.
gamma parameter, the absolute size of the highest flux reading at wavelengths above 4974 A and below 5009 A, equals 10.8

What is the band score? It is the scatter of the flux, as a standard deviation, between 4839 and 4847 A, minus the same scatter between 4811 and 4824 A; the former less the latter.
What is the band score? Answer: -0.02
